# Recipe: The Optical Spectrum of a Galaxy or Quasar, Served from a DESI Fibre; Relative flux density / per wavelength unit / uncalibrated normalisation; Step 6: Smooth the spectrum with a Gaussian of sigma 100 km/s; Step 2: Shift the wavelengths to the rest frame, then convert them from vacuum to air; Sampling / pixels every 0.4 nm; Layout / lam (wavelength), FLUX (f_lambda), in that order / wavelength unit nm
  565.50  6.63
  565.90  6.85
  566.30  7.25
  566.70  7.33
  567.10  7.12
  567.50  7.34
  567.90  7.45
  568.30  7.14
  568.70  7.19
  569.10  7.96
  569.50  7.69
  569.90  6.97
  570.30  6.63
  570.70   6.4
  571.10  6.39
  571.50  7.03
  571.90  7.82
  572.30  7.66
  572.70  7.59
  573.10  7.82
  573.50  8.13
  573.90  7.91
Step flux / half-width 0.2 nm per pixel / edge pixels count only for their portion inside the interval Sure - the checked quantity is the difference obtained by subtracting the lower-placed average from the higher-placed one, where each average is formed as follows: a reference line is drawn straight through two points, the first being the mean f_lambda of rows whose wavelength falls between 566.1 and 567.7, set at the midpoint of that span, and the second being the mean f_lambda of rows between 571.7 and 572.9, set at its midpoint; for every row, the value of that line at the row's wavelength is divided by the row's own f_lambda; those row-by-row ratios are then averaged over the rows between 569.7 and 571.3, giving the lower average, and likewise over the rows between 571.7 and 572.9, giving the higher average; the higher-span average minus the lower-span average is -0.15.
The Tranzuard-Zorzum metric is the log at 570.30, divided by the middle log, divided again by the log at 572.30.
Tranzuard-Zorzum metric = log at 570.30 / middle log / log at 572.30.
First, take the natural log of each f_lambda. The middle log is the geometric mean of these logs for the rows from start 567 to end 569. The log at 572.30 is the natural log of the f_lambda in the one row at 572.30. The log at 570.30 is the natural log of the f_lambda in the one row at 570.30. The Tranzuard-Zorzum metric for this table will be 0.469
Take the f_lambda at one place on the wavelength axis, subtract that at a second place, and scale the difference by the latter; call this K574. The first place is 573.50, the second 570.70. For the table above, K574 0.27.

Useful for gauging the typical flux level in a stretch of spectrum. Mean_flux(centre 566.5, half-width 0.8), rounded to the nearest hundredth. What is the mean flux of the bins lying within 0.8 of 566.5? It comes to 7.14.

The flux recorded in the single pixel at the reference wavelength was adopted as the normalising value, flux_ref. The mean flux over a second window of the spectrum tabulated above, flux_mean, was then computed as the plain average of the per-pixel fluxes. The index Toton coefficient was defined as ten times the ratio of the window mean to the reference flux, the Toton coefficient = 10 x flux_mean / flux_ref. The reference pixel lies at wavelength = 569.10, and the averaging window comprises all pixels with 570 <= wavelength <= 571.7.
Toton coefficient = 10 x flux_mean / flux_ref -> 8.3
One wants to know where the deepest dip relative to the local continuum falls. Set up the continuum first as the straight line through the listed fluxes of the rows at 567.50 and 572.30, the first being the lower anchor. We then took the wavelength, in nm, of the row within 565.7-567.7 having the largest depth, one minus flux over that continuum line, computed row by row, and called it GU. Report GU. 565.90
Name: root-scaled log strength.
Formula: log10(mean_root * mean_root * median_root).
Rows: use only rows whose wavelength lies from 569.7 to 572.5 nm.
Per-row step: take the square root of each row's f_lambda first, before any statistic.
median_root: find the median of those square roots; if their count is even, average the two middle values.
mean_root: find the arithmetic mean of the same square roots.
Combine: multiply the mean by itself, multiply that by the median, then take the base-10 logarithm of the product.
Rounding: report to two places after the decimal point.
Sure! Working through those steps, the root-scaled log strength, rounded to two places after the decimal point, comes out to 1.27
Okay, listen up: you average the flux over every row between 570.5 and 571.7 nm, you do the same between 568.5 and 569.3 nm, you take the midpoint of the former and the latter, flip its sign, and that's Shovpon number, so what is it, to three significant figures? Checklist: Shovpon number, -7.09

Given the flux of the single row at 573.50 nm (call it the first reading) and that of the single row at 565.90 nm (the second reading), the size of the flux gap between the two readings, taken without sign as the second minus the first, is 1.28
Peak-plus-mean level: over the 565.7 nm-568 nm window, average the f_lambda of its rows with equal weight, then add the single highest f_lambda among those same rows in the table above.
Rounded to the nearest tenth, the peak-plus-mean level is 14.7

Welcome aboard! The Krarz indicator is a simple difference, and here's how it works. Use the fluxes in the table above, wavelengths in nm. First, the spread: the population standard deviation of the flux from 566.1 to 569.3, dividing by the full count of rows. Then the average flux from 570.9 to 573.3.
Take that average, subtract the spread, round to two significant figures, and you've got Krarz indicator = 7.1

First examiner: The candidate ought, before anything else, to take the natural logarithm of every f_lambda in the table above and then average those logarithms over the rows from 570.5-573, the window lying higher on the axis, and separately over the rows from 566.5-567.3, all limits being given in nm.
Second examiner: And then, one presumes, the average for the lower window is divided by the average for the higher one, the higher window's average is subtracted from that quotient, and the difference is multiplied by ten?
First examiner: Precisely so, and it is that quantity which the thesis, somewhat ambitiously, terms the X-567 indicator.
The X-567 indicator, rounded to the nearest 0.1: -9.6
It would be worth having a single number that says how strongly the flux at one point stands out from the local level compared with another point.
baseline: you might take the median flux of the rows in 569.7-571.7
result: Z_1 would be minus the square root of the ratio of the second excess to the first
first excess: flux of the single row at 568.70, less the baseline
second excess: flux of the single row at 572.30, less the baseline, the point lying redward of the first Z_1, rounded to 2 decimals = -1.36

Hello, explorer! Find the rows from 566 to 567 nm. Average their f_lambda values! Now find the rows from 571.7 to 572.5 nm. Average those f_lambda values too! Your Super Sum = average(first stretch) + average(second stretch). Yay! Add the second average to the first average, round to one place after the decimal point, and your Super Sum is 15.0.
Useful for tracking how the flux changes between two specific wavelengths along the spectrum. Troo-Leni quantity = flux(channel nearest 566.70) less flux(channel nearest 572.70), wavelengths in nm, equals -0.3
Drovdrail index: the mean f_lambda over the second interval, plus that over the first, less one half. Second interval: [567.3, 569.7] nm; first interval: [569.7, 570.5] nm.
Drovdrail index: 13.8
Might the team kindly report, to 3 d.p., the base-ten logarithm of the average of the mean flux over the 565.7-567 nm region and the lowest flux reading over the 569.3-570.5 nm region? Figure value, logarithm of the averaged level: 0.838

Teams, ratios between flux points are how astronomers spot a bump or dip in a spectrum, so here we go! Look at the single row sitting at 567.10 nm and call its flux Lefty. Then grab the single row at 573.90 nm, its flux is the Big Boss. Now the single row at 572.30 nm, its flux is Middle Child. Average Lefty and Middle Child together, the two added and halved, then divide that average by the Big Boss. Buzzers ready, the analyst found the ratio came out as 0.93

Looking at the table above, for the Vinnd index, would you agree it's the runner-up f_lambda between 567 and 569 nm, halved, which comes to 3.67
